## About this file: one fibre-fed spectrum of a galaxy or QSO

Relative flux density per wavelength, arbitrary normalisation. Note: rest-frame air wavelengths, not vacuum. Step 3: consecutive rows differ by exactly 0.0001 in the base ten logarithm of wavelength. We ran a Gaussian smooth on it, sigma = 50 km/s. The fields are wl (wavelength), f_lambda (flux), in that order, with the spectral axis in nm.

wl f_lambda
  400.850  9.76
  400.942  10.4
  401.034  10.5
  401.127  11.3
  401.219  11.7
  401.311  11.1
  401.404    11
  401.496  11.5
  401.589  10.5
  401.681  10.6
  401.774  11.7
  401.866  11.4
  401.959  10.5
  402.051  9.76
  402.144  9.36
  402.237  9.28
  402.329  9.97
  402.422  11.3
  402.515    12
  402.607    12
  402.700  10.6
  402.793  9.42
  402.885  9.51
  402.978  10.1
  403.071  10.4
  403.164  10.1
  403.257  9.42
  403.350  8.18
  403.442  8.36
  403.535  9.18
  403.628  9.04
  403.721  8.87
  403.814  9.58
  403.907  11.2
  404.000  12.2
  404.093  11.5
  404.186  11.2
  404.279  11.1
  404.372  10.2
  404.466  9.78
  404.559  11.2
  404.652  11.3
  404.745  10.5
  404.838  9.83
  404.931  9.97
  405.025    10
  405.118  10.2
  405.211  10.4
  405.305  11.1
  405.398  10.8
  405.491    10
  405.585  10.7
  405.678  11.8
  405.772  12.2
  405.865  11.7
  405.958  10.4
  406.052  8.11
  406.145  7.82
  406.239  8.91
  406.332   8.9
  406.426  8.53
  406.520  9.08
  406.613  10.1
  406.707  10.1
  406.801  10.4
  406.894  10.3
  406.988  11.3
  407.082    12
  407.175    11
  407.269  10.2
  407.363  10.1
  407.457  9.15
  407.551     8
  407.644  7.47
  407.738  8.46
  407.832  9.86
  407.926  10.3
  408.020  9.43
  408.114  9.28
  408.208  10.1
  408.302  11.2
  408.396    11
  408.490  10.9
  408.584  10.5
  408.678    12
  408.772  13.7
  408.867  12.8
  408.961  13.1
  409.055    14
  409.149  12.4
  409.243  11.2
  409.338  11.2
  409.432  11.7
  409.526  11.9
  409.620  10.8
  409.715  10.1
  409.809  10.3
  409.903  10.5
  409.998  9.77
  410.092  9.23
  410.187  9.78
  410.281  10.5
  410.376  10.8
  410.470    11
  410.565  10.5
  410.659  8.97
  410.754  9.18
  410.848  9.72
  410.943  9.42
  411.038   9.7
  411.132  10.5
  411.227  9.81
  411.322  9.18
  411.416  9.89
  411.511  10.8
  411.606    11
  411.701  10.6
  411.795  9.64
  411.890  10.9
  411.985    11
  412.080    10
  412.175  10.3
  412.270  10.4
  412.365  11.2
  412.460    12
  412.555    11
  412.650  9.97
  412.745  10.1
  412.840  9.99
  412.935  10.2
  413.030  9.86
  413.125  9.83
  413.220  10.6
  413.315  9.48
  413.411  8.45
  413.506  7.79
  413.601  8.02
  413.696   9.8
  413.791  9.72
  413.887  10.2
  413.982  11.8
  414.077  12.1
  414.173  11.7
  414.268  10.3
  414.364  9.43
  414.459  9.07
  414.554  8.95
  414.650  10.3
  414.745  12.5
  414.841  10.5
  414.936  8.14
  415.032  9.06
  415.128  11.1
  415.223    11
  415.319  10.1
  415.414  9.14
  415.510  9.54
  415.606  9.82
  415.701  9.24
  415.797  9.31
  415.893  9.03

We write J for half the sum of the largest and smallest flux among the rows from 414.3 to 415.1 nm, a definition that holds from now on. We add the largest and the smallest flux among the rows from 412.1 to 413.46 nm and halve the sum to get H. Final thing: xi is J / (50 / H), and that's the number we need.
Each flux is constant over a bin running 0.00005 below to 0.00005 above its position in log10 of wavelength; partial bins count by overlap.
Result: 2.11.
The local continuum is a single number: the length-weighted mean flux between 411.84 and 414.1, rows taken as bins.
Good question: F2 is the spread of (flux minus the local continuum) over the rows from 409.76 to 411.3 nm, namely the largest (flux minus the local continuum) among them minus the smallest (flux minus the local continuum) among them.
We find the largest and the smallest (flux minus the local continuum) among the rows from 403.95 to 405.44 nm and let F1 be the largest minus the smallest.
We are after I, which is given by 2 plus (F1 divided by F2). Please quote 3.19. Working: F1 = 2.4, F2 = 2.0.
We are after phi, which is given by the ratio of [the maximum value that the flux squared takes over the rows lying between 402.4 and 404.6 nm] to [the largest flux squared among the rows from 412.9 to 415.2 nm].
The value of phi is 0.95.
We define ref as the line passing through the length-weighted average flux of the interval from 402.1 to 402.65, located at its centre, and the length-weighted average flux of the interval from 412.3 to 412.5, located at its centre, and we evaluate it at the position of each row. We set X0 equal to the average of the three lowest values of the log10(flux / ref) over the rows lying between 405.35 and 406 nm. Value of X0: -0.02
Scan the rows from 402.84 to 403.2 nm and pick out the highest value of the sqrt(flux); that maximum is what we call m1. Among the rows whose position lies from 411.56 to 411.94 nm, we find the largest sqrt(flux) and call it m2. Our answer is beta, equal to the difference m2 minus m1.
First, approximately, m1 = 3.22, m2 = 3.32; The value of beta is 0.09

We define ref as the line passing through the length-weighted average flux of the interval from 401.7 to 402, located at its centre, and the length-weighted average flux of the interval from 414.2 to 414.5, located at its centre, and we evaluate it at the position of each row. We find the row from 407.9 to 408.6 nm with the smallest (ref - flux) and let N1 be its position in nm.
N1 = 408.302 nm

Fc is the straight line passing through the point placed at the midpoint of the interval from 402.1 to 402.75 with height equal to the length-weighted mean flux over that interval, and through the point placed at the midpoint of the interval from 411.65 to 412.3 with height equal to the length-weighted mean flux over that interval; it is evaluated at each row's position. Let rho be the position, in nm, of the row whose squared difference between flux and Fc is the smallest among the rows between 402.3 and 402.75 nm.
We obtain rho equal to 402.700 nm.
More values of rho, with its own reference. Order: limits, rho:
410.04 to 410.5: 410.281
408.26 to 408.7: 408.584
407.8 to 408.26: 407.926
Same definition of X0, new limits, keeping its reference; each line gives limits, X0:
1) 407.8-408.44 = -0.07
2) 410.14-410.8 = -0.09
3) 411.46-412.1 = -0.05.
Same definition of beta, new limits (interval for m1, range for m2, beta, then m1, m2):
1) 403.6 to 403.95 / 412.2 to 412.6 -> 0.12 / 3.35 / 3.46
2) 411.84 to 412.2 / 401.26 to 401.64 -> 0.07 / 3.32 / 3.39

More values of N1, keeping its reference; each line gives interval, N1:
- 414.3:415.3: 414.745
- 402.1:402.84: 402.607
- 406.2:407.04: 406.988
